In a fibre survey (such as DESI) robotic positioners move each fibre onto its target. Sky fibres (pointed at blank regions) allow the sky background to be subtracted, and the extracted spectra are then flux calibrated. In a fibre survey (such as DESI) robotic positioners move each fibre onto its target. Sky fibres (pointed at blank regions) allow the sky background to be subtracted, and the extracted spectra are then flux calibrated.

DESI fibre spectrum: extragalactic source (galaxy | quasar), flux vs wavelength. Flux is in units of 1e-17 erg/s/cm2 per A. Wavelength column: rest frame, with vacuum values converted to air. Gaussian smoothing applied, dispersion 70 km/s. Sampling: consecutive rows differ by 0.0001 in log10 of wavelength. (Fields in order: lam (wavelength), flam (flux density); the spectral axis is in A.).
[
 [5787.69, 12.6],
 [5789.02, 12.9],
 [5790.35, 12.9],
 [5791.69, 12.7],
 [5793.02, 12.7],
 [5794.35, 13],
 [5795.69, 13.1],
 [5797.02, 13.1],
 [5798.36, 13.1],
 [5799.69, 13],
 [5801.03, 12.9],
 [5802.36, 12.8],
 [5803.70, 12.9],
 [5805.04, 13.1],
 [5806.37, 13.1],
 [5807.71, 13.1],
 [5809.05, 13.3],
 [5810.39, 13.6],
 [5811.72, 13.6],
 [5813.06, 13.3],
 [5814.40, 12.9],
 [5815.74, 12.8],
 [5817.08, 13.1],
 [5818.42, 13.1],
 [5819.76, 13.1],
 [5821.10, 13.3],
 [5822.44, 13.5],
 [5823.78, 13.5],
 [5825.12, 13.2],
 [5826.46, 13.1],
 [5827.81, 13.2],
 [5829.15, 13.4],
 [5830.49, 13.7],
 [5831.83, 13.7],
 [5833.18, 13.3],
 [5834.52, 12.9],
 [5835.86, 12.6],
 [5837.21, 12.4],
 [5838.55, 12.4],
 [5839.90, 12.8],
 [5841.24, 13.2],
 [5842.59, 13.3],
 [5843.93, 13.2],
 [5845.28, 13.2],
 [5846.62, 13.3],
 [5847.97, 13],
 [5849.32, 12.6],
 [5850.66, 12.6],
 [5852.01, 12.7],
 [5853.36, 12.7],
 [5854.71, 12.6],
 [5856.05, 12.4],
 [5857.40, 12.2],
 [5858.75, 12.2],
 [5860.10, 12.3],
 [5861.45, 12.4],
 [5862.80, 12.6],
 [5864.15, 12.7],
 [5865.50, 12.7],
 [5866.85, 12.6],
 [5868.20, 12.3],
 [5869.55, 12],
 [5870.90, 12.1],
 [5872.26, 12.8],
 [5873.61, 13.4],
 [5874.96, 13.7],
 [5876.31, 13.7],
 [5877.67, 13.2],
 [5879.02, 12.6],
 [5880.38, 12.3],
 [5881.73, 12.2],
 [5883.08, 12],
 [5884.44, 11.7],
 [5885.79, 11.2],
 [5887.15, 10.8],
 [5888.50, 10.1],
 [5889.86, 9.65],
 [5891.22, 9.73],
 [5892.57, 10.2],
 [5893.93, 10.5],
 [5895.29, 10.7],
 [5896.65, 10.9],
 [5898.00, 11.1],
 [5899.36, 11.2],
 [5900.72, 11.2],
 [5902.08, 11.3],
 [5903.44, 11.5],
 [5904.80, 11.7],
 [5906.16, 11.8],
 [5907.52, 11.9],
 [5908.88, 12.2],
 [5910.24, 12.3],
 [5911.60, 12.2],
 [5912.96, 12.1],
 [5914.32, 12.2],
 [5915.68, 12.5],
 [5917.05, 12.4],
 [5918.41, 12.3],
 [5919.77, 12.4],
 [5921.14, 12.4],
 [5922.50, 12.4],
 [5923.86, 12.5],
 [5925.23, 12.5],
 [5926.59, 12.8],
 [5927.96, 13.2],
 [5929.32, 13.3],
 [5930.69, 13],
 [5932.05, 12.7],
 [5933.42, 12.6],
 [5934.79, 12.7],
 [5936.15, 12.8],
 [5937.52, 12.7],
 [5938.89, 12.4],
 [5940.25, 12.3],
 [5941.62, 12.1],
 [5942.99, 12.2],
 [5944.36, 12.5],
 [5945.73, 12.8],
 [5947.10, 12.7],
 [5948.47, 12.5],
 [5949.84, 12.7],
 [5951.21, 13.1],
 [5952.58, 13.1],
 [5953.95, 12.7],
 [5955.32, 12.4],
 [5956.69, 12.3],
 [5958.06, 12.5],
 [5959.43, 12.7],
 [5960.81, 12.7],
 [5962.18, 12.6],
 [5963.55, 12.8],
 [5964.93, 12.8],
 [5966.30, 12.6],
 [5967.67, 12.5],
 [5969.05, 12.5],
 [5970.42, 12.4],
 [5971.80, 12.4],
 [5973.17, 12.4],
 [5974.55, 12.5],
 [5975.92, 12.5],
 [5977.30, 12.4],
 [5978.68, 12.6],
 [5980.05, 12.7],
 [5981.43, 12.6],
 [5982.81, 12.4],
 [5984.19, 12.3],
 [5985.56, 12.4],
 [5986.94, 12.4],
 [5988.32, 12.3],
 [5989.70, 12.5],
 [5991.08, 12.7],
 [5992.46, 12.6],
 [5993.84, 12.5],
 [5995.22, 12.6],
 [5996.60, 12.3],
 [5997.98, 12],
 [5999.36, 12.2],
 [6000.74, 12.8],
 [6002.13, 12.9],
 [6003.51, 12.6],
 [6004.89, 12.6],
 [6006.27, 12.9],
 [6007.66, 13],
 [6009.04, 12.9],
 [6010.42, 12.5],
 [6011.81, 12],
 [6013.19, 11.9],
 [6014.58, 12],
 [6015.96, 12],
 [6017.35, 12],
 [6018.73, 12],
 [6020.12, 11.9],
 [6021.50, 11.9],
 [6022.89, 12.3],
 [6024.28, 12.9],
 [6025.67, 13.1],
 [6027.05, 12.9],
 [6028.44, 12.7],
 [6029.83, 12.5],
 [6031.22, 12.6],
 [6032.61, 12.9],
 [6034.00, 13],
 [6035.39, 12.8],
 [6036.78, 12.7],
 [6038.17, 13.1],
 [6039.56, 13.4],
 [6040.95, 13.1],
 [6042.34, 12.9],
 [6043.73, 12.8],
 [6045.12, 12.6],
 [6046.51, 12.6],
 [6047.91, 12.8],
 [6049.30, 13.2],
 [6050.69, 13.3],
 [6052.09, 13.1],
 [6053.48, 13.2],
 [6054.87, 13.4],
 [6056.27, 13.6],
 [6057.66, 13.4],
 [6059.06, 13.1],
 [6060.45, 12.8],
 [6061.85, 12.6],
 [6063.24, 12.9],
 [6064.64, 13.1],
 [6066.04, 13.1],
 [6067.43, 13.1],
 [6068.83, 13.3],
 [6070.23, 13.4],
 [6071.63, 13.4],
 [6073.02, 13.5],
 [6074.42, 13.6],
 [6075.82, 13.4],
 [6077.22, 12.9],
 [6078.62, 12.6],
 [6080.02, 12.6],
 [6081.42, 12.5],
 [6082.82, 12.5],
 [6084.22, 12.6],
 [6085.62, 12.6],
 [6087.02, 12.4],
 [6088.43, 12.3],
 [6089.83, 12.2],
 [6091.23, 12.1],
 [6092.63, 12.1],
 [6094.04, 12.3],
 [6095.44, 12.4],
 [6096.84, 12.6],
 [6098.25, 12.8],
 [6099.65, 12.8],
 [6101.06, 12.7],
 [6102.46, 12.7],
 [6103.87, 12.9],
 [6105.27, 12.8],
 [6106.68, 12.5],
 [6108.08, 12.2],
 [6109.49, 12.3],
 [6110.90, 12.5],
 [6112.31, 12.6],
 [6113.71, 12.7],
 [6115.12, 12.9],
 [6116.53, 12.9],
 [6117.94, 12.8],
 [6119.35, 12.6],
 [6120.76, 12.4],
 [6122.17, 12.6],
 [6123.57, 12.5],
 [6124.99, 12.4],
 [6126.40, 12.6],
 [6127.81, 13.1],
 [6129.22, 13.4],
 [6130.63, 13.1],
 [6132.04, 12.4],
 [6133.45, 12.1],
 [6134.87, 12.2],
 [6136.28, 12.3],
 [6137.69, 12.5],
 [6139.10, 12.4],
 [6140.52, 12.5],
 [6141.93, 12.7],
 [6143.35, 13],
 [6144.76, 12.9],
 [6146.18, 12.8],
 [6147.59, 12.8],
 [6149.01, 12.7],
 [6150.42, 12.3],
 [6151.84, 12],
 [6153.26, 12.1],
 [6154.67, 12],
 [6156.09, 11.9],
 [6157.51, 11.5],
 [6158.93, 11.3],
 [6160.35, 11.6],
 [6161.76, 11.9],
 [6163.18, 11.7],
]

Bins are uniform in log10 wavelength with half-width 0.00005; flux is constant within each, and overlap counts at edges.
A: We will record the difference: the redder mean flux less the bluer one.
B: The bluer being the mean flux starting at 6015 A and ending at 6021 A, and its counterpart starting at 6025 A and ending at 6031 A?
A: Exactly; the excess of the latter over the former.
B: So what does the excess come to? 0.8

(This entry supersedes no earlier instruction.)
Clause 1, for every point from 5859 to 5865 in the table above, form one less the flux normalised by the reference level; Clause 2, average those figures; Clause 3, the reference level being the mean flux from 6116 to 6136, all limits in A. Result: 0.012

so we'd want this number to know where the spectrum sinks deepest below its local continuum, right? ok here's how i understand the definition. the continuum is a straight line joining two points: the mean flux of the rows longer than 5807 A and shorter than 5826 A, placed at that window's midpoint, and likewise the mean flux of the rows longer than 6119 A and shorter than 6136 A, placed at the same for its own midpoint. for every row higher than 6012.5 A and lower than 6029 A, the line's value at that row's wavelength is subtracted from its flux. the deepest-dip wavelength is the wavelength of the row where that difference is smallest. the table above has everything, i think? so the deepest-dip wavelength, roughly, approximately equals 6013.19 A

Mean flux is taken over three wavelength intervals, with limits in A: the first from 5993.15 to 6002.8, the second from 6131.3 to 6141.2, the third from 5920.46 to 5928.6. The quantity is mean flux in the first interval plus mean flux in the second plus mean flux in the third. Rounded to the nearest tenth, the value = 37.4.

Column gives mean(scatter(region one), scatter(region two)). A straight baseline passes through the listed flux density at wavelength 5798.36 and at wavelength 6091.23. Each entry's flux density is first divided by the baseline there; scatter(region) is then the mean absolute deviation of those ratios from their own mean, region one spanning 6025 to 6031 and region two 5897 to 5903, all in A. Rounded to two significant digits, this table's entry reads 0.010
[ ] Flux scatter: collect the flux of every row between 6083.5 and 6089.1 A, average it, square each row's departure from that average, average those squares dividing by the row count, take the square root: 0.13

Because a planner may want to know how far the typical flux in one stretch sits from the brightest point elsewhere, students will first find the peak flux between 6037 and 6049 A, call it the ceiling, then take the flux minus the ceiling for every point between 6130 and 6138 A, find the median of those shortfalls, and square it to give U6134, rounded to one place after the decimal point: 1.1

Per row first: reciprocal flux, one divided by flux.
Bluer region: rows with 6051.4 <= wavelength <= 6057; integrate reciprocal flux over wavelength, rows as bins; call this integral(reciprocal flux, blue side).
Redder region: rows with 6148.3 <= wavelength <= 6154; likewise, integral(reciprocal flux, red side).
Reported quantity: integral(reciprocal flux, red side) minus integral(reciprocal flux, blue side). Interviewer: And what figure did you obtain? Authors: 0.04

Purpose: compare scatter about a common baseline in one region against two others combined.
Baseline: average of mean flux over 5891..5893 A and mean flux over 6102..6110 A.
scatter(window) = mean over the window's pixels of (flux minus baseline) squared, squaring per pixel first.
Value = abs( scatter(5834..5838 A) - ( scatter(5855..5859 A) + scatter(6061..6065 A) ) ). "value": 1.7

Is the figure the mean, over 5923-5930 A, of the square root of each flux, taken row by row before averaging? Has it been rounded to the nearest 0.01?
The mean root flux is 3.59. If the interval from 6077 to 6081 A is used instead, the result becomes 3.56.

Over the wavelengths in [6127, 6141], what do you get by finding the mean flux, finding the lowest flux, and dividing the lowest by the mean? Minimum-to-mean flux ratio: 0.960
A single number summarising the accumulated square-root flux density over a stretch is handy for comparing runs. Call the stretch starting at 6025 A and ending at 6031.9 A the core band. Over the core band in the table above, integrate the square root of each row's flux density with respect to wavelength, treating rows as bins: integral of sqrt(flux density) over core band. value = 25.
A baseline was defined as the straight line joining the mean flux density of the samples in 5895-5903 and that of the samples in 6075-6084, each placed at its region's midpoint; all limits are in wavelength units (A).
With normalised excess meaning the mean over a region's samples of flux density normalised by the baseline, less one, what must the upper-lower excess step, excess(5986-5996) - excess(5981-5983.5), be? -0.01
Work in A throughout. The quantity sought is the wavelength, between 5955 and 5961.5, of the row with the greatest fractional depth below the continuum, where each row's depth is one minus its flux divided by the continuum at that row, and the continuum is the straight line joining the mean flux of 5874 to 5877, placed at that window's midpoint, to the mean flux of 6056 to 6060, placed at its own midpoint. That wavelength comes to 5956.69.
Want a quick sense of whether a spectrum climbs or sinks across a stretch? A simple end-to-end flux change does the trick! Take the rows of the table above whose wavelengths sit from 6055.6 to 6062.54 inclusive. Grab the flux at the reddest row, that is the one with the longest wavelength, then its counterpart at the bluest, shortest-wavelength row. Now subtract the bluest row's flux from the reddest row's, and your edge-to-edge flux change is -1.0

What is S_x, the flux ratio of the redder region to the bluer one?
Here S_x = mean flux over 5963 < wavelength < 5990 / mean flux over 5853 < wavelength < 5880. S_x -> 0.99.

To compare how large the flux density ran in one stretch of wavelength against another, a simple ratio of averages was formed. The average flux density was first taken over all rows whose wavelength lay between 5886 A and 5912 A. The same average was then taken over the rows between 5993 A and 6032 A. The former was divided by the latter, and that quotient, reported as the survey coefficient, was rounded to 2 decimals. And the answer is 0.89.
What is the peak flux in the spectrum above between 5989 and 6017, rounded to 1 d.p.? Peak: 13.0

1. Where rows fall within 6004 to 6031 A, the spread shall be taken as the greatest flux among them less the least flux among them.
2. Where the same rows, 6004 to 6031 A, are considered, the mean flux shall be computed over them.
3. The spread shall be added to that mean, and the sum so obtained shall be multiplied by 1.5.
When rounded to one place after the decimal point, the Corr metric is 20.4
